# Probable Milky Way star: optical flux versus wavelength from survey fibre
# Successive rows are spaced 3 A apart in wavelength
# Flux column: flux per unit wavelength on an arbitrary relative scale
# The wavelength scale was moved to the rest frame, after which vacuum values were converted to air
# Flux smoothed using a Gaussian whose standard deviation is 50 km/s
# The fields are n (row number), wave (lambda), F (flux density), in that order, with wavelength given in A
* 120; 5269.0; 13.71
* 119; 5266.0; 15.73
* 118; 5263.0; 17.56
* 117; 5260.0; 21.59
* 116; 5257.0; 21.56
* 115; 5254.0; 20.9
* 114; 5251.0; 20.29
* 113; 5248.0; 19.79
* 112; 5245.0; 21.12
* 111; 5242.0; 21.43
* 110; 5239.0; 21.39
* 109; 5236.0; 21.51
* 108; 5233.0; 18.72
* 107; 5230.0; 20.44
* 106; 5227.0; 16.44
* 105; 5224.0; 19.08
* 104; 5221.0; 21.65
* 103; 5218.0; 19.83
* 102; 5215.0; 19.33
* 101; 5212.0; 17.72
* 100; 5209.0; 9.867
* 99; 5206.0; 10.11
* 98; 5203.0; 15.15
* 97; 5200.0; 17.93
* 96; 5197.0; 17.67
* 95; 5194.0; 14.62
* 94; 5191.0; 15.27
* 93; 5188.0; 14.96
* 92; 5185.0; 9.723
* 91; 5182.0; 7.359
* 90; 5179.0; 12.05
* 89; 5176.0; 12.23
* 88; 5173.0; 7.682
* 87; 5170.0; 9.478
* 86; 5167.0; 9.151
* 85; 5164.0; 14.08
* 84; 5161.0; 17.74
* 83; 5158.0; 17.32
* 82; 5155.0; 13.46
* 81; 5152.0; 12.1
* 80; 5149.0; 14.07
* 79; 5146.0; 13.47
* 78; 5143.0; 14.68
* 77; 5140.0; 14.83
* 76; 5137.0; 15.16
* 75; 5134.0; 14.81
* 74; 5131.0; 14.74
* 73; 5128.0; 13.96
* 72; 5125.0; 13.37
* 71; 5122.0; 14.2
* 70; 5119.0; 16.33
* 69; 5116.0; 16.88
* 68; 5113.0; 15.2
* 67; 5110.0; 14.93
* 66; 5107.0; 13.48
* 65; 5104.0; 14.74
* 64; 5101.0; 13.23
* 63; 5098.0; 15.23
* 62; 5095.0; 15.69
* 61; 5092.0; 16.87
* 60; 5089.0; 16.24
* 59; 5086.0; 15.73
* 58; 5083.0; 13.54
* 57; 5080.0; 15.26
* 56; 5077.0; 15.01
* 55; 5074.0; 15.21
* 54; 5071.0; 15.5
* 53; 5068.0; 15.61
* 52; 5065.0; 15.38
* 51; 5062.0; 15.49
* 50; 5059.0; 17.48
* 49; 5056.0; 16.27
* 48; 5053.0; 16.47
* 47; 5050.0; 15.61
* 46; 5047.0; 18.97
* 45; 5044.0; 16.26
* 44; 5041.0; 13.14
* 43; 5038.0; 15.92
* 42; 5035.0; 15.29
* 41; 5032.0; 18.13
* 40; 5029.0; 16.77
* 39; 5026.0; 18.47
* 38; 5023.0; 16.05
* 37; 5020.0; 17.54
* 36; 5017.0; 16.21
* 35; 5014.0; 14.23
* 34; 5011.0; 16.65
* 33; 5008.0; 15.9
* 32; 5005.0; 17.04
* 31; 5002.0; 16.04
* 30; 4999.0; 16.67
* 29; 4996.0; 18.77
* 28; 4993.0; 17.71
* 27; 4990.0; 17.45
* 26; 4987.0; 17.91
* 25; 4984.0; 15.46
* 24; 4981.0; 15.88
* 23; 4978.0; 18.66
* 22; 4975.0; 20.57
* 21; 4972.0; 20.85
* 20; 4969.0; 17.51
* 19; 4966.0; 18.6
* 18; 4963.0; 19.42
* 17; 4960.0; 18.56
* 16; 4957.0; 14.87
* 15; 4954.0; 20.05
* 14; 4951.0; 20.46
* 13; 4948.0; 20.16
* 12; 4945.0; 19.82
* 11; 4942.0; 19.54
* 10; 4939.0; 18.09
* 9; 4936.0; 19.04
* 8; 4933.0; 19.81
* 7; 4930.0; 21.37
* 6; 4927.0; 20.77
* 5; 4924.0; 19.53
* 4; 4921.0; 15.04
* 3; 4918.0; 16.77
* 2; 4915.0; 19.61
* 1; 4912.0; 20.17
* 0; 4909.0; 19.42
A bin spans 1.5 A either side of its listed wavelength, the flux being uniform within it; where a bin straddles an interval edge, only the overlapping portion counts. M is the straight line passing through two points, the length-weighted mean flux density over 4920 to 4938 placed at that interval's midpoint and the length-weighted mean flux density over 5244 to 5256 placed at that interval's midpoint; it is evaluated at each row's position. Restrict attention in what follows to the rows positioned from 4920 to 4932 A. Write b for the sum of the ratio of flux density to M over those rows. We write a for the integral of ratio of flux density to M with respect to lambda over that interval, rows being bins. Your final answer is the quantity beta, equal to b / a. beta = 0.3299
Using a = 12.0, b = 3.97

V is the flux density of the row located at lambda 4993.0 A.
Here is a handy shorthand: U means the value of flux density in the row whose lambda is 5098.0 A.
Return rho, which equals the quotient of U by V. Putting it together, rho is 0.86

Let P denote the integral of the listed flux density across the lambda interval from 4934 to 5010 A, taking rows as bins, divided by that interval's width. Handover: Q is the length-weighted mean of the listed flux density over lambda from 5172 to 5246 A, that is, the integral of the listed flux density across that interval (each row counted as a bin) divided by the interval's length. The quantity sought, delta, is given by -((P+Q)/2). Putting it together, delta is -17.2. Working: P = 18.2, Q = 16.2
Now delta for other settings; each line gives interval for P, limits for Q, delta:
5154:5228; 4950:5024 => -16.0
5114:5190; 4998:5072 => -14.8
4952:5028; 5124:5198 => -15.4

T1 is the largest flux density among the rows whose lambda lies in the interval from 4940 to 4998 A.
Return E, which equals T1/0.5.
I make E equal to 41.7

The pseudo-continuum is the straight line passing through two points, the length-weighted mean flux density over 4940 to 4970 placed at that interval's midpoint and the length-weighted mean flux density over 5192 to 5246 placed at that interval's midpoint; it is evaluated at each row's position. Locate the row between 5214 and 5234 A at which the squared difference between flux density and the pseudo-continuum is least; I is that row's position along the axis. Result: 5233.0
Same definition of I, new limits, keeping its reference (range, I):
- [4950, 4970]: 4966.0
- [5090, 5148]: 5116.0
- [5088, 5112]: 5092.0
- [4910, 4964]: 4936.0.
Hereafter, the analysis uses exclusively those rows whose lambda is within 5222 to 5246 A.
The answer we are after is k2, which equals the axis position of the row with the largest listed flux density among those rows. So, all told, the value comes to 5236.0 A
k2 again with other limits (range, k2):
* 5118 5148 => 5119.0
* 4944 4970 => 4951.0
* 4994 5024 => 4996.0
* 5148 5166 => 5161.0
